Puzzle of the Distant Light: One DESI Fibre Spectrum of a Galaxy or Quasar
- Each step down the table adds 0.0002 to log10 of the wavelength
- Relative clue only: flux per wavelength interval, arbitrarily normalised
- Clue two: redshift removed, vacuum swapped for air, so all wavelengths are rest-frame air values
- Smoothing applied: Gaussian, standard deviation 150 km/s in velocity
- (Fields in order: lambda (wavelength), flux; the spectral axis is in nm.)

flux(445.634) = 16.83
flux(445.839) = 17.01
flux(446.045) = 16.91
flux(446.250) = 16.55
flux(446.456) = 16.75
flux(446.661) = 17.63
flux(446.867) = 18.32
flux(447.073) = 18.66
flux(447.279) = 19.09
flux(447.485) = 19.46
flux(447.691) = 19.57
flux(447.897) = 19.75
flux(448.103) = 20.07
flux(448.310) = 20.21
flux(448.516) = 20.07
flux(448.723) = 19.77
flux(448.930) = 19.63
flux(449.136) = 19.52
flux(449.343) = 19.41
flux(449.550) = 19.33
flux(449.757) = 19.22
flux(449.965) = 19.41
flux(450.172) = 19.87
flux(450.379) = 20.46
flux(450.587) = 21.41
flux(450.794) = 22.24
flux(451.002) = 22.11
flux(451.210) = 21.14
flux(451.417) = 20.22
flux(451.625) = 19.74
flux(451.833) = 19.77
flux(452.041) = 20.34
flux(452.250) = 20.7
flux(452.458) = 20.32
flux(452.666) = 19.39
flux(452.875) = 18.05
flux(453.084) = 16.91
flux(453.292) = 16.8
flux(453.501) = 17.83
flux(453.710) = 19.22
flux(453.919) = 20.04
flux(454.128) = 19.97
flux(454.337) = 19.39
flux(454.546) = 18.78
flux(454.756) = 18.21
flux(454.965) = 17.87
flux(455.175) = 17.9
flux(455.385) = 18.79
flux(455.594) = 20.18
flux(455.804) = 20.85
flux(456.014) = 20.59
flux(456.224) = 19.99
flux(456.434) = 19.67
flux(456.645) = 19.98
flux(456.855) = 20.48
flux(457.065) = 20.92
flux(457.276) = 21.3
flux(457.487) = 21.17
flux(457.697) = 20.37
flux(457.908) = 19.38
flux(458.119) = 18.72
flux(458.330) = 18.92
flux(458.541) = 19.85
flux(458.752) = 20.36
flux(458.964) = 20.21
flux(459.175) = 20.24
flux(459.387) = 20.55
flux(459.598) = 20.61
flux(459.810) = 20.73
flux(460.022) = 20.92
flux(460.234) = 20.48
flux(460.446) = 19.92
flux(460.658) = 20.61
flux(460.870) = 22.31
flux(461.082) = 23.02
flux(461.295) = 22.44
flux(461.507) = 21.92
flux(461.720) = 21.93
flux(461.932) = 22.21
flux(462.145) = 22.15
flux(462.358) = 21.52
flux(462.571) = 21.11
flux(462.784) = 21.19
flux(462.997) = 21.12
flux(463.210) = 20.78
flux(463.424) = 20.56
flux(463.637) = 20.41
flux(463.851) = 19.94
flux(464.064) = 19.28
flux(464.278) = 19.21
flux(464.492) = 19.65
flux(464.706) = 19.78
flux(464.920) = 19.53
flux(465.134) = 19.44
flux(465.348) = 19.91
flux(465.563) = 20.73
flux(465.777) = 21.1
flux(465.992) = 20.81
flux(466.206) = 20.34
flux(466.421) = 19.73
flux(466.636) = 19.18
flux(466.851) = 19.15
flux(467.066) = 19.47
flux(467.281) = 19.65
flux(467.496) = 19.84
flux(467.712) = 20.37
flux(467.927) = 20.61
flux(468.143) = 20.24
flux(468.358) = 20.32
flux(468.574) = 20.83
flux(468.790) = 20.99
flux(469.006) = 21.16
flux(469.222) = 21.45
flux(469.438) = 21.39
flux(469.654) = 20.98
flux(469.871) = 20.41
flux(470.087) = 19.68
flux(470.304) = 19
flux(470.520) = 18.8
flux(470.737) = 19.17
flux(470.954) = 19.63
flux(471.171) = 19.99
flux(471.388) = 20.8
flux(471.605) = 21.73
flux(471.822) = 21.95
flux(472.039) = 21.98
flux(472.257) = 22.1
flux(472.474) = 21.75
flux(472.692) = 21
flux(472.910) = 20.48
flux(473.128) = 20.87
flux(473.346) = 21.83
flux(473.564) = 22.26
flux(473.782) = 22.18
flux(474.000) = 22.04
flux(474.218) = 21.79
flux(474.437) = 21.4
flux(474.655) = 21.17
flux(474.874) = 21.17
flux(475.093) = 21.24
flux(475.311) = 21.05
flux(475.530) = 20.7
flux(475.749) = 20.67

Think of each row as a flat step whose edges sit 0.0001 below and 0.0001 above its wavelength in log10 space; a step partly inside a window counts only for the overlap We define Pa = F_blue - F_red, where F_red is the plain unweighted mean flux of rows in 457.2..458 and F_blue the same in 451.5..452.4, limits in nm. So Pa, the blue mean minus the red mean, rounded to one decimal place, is -0.4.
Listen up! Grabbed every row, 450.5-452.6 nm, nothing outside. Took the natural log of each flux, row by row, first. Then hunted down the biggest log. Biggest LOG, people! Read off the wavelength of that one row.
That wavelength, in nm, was 450.794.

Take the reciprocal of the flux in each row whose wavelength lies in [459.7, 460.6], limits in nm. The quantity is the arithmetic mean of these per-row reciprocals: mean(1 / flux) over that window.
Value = 0.049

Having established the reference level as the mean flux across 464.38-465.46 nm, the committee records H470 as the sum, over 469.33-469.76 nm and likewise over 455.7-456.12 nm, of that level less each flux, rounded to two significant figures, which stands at -5.2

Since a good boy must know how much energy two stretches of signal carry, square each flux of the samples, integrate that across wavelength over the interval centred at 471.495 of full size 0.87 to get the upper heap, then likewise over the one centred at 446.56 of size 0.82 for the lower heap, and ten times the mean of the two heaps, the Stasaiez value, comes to 3174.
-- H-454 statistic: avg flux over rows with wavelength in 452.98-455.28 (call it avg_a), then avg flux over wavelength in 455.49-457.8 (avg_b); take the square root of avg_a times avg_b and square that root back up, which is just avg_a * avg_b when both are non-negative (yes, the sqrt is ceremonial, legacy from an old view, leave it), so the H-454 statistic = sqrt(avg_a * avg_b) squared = 378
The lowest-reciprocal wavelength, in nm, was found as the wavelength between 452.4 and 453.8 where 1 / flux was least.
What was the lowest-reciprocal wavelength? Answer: 452.458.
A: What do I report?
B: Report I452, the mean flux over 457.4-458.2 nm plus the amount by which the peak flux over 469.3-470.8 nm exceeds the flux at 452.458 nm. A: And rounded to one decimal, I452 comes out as 21.0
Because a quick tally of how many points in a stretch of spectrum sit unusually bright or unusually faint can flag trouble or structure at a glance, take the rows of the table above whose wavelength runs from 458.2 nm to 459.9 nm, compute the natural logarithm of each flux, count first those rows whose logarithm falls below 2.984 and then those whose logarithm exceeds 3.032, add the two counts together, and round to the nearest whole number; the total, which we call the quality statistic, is 1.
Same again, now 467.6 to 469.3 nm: 4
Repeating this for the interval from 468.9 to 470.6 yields 7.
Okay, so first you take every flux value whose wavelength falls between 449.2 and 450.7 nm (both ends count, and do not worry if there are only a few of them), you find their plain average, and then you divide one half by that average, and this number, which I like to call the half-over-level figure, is 0.0252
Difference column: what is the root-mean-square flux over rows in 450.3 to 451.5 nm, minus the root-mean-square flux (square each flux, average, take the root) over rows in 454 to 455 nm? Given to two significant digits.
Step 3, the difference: 2.4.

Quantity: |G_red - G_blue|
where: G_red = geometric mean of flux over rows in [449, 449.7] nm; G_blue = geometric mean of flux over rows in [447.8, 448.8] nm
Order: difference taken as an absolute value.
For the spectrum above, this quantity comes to 0.55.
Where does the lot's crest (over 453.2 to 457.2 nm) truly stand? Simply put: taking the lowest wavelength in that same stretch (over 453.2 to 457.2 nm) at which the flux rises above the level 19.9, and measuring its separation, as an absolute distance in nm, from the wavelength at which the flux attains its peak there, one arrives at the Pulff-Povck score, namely 3.15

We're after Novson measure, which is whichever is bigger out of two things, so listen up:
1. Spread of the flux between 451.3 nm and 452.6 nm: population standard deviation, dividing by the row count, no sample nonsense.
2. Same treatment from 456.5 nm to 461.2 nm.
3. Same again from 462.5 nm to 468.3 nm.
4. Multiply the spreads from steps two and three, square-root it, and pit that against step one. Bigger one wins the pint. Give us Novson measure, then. 0.78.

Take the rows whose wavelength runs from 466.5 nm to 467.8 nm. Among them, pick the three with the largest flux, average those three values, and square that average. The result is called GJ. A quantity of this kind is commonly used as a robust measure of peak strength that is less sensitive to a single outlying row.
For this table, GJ 398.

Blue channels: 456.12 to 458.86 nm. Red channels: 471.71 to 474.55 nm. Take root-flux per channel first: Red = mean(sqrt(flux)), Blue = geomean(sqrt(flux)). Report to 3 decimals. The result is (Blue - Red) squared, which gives 0.030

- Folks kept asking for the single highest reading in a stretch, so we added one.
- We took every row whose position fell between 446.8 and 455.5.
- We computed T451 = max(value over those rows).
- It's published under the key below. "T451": 22.24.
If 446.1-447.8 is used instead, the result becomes 19.57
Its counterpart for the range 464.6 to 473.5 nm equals 22.1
